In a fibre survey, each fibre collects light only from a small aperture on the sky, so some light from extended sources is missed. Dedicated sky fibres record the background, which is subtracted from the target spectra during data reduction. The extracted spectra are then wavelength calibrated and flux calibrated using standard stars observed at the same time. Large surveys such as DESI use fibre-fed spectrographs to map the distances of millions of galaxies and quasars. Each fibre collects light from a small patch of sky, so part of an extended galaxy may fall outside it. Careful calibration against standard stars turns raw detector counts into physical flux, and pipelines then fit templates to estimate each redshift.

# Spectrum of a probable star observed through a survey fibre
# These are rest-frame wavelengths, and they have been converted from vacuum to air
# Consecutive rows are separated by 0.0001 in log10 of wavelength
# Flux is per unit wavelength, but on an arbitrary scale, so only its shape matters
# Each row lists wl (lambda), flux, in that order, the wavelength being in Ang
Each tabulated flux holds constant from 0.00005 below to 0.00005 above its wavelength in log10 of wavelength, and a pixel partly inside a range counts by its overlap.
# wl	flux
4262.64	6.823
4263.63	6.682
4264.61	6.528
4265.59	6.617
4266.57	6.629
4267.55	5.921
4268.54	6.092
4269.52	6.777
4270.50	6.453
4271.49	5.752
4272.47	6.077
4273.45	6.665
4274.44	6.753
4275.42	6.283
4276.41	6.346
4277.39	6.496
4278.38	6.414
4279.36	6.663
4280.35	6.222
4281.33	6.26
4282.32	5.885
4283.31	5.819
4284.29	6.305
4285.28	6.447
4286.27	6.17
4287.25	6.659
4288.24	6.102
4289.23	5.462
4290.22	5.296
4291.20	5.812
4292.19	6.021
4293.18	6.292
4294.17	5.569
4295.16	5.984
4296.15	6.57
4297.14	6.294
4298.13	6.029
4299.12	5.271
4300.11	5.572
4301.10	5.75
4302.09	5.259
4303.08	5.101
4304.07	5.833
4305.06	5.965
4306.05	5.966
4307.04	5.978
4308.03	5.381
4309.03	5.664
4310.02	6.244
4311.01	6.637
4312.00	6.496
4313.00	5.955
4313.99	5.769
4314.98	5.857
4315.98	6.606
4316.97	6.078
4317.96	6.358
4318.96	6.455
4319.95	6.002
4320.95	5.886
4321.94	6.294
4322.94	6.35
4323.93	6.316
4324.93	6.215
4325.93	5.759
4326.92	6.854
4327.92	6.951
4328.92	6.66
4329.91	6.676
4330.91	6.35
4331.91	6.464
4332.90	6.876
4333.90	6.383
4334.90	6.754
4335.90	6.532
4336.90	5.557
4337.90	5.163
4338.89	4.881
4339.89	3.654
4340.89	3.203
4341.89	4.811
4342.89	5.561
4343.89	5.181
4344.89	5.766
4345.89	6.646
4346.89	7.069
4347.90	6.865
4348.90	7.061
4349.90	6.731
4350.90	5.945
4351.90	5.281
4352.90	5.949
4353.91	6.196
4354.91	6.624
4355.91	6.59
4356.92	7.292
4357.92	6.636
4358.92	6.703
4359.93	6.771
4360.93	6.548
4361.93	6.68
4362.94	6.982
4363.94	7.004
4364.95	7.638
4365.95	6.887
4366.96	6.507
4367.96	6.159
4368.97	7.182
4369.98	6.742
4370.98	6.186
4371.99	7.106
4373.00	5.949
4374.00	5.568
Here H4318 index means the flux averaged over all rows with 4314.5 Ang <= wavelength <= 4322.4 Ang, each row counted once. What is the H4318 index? 6.19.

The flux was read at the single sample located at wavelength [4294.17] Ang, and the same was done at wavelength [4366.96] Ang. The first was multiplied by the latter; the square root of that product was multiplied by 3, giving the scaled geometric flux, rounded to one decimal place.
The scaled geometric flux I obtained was 18.1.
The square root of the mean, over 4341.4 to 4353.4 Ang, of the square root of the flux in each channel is 1.568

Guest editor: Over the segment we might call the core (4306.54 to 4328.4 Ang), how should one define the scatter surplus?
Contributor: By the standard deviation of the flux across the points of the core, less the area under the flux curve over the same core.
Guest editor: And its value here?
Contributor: -135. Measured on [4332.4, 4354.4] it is -127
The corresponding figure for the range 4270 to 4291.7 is -134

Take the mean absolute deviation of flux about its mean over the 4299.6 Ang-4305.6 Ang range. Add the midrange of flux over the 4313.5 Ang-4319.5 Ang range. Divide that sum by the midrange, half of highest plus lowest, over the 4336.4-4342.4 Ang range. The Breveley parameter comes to 1.47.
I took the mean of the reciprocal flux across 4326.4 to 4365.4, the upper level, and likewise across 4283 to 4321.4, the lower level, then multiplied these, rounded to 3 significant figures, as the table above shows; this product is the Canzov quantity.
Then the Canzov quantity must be 0.0278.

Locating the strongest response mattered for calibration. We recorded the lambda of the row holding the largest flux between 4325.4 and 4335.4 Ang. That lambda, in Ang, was 4327.92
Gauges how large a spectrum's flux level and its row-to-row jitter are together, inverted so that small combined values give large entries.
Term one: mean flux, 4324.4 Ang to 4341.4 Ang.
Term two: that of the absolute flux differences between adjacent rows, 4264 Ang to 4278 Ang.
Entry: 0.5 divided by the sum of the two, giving 0.0797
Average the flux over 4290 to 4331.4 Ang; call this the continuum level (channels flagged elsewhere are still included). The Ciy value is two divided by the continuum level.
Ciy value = 0.330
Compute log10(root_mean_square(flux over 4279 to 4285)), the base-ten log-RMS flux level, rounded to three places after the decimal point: 0.792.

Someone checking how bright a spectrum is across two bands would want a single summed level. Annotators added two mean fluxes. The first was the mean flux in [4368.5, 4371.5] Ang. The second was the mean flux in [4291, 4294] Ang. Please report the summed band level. 12.7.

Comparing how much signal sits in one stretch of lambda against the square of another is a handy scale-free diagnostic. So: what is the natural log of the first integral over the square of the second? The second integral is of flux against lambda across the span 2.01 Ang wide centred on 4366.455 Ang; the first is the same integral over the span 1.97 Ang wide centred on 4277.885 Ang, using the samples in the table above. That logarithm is -2.66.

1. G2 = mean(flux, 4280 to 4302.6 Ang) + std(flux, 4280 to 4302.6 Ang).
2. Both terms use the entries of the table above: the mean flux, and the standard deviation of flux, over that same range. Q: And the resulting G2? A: 6.4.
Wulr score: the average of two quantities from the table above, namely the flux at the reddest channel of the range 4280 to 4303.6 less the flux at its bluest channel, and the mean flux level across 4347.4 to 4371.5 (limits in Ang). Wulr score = 2.76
